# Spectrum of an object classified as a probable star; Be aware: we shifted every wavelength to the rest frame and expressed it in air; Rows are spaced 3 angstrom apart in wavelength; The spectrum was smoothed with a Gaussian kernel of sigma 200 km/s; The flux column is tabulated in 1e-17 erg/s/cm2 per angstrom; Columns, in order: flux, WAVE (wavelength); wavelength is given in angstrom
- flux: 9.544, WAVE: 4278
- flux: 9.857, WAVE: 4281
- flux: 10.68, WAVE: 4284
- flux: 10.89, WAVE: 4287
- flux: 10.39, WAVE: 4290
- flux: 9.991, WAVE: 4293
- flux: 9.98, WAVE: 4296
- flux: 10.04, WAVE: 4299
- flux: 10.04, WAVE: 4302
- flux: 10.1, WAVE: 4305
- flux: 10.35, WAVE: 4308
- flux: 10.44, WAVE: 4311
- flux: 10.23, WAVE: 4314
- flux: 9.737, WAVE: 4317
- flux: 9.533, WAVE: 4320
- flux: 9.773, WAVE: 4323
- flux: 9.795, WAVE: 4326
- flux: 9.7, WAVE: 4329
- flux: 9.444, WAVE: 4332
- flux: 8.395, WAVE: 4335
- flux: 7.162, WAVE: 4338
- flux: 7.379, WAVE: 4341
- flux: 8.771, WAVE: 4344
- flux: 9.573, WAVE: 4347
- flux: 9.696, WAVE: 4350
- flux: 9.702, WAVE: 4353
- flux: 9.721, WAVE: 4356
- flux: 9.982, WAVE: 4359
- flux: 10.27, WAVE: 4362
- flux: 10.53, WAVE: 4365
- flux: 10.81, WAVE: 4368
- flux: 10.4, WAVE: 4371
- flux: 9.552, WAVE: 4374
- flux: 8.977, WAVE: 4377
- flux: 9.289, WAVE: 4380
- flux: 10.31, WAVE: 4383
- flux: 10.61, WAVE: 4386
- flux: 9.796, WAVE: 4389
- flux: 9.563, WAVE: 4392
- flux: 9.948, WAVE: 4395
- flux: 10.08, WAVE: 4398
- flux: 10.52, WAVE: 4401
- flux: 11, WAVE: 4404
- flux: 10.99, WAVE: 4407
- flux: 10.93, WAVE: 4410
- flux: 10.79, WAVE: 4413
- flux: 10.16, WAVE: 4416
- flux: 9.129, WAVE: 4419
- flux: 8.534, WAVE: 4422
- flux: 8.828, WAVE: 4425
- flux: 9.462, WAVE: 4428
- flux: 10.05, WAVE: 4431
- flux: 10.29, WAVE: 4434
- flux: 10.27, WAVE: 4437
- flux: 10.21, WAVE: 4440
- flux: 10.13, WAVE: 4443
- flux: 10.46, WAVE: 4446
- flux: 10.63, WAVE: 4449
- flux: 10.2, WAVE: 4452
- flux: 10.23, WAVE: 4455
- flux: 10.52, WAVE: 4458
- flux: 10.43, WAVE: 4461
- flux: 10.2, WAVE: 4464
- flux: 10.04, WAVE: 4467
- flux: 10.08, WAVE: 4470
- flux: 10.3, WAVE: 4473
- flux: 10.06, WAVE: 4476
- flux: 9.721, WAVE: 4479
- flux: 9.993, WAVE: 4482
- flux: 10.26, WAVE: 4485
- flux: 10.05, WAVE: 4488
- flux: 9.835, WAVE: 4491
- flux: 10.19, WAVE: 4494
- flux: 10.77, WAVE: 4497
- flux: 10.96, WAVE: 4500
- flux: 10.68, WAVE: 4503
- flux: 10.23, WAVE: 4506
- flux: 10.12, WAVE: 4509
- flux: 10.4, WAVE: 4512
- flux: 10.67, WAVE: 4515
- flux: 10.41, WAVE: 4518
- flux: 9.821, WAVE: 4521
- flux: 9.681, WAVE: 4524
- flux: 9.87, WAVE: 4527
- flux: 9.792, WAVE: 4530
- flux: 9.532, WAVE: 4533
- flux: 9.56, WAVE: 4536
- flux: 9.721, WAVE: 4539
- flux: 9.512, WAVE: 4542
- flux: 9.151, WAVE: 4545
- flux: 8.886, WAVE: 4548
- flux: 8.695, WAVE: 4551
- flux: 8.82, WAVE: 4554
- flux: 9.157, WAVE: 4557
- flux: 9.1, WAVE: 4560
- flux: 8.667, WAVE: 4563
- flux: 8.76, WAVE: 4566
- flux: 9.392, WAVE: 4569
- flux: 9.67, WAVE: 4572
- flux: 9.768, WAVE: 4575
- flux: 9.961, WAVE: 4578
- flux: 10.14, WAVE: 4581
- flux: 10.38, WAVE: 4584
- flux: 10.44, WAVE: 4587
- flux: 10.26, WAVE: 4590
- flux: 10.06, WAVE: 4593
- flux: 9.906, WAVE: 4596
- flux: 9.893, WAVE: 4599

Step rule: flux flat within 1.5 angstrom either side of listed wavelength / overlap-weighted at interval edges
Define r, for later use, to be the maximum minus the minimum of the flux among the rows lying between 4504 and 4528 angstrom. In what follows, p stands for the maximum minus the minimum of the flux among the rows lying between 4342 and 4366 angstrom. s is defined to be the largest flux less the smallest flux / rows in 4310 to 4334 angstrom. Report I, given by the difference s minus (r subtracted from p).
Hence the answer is 0.2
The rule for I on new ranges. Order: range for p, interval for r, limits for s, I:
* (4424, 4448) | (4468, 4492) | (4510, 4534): 0.1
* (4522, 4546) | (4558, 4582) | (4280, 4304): 1.8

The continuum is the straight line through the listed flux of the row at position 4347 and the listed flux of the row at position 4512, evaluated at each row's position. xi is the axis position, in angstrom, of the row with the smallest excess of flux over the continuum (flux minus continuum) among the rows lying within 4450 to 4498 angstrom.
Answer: 4479 angstrom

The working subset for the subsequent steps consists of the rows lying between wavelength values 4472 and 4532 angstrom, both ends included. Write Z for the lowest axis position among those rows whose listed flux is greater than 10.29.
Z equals 4473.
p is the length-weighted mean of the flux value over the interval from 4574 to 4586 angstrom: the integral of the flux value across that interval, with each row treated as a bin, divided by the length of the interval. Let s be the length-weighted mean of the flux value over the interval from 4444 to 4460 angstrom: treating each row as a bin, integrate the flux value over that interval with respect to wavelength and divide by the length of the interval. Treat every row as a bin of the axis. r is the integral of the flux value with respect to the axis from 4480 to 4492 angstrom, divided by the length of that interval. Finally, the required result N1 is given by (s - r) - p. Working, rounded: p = 10.1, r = 10.0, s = 10.4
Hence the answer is -9.7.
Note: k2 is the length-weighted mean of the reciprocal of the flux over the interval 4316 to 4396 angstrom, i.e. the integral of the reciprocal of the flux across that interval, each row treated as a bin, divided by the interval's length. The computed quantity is 0.105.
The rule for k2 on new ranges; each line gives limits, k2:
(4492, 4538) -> 0.099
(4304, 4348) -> 0.108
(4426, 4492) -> 0.099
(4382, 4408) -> 0.097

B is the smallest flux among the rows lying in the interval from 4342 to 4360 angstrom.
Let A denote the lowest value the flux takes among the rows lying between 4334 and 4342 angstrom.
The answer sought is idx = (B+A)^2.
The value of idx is 254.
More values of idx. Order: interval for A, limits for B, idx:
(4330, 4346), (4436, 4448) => 299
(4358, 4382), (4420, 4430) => 307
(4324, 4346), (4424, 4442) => 256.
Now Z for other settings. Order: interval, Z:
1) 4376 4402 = 4383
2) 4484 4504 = 4497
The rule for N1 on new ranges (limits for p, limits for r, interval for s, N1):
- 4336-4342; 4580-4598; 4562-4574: -8.4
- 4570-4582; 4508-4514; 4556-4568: -11.2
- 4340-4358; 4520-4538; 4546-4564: -10.0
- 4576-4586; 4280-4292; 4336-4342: -13.3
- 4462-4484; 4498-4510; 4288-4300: -10.5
